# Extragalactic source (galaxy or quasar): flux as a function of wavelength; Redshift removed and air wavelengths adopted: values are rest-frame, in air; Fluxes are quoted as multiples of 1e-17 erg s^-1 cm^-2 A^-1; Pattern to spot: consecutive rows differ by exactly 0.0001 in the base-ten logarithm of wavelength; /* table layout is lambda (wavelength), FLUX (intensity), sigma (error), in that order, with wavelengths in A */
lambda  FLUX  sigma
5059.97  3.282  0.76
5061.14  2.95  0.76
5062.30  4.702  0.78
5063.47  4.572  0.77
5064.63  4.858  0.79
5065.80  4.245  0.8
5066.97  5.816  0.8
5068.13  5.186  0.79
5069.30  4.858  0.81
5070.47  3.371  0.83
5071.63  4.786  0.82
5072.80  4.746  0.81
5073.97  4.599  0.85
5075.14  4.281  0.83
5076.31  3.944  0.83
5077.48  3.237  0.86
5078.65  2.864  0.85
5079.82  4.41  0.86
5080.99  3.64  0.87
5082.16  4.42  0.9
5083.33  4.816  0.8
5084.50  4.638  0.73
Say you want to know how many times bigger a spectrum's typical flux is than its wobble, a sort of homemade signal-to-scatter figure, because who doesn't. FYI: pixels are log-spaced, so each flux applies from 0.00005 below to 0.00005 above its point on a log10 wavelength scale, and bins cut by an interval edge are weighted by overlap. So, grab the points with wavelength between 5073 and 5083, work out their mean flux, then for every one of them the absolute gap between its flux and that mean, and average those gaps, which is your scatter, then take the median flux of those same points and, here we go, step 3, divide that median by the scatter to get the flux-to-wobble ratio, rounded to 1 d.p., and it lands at 8.1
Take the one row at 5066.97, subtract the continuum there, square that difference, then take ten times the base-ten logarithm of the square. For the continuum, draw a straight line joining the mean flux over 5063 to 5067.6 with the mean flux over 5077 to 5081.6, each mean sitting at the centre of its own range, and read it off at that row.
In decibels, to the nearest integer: 1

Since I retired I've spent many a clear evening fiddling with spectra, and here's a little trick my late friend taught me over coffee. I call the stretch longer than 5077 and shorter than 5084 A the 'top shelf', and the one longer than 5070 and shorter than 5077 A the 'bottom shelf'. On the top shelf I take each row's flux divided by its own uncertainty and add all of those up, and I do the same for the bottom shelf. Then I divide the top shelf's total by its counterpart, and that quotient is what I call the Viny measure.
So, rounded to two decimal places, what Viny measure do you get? 0.88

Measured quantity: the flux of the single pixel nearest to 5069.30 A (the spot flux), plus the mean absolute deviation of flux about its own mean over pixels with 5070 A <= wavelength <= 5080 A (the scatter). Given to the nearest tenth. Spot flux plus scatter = 5.5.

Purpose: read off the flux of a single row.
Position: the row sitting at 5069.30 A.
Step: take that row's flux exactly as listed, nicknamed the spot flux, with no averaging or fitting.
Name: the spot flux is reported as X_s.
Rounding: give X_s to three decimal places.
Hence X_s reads 4.858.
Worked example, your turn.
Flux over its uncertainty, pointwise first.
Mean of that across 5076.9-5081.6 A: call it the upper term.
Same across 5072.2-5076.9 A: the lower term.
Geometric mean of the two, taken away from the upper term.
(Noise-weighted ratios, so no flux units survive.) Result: -0.55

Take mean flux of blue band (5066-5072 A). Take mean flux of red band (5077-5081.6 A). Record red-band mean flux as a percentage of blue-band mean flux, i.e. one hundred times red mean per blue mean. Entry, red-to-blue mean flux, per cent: 74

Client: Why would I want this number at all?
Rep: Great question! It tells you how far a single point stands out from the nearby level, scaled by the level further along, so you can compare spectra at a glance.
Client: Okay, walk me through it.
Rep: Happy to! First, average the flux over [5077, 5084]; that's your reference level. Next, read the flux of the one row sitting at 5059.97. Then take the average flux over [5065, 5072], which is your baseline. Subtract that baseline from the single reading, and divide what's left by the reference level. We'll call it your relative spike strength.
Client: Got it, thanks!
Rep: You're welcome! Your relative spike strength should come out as -0.4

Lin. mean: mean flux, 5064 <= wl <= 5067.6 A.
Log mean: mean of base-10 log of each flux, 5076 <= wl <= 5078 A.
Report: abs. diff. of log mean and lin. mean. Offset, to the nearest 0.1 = 4.4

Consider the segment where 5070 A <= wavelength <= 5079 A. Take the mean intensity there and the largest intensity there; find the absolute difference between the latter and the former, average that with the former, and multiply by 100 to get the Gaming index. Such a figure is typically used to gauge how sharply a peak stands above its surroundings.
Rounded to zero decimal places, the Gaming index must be 239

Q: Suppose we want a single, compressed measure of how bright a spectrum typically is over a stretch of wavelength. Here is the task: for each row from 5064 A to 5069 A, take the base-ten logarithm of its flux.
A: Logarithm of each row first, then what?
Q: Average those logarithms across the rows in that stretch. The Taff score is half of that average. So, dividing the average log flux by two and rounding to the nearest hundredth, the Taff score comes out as 0.35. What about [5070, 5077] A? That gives 0.31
